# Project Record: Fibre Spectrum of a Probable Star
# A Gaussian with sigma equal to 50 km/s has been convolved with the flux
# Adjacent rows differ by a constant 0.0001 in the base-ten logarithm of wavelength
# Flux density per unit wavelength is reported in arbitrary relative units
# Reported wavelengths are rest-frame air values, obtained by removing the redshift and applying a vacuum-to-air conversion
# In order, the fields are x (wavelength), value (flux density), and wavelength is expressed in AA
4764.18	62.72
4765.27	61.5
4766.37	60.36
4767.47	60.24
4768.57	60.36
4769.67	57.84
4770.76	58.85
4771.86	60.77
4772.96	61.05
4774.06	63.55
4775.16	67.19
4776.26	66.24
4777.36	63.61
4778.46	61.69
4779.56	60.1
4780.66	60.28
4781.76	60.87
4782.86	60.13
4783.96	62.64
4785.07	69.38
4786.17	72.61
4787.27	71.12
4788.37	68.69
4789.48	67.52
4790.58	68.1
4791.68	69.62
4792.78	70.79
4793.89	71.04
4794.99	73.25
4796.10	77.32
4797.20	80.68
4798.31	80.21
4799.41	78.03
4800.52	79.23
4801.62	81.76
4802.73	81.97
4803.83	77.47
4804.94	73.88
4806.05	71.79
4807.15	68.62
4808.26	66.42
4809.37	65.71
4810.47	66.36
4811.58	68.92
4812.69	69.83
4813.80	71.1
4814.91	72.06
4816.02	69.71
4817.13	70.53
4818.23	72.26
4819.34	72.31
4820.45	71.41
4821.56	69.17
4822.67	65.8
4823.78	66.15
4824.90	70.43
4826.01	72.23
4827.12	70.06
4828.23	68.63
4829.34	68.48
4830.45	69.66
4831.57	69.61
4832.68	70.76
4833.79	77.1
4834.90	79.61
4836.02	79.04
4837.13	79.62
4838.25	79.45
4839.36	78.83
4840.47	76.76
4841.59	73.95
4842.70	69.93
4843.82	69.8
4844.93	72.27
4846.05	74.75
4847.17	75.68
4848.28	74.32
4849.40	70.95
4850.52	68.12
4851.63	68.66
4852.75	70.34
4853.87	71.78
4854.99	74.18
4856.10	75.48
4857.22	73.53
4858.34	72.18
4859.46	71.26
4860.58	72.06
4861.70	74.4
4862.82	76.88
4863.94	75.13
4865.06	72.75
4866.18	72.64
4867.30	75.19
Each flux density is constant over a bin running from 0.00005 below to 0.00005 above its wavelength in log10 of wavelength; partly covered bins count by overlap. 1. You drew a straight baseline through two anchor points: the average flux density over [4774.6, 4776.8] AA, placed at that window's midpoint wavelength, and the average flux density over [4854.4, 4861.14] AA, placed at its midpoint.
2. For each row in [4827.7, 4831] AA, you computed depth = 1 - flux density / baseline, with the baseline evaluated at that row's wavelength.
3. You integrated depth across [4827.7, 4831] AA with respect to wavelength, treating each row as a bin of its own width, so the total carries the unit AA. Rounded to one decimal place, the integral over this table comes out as 0.1 AA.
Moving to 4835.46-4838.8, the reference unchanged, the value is -0.4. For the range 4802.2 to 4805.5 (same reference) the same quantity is -0.4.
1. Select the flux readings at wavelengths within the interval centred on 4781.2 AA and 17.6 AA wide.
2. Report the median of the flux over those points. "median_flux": 64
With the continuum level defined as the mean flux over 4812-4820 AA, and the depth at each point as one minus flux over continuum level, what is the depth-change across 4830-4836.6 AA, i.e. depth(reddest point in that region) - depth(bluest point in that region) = -0.13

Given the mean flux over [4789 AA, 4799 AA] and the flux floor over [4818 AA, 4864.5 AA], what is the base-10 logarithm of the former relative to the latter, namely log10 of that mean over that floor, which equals 0.05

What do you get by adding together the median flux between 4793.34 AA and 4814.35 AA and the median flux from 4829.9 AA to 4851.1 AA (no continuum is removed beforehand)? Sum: 148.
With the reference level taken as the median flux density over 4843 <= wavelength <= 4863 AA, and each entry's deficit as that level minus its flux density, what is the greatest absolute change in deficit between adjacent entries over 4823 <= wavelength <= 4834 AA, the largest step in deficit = 6.3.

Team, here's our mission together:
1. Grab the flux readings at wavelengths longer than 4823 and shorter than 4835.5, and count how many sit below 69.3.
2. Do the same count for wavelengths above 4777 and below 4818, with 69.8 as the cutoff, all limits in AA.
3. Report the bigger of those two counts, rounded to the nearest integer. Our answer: 18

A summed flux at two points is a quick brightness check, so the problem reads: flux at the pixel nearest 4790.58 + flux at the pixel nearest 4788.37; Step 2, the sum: 137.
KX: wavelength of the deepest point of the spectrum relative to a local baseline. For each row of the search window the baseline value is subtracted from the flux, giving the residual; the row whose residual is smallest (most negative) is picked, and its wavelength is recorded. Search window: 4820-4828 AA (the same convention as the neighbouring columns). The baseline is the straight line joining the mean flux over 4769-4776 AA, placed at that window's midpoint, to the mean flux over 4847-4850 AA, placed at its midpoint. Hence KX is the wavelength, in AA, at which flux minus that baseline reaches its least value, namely 4822.67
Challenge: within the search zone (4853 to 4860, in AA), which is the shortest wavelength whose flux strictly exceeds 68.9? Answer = 4853.87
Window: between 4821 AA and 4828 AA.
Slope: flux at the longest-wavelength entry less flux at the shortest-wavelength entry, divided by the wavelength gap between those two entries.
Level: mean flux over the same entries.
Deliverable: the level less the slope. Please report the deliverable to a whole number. 69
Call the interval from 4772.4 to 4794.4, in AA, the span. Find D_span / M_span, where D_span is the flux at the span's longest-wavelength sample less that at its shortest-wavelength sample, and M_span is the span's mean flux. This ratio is 0.15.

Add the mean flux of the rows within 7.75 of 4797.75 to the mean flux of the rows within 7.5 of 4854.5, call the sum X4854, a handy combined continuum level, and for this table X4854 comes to 148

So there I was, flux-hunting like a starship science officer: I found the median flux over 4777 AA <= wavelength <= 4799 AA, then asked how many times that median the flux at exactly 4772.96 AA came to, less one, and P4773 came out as -0.12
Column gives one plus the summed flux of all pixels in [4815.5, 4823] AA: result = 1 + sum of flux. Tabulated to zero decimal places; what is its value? 492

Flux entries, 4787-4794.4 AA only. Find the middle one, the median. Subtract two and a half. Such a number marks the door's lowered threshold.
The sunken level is 67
